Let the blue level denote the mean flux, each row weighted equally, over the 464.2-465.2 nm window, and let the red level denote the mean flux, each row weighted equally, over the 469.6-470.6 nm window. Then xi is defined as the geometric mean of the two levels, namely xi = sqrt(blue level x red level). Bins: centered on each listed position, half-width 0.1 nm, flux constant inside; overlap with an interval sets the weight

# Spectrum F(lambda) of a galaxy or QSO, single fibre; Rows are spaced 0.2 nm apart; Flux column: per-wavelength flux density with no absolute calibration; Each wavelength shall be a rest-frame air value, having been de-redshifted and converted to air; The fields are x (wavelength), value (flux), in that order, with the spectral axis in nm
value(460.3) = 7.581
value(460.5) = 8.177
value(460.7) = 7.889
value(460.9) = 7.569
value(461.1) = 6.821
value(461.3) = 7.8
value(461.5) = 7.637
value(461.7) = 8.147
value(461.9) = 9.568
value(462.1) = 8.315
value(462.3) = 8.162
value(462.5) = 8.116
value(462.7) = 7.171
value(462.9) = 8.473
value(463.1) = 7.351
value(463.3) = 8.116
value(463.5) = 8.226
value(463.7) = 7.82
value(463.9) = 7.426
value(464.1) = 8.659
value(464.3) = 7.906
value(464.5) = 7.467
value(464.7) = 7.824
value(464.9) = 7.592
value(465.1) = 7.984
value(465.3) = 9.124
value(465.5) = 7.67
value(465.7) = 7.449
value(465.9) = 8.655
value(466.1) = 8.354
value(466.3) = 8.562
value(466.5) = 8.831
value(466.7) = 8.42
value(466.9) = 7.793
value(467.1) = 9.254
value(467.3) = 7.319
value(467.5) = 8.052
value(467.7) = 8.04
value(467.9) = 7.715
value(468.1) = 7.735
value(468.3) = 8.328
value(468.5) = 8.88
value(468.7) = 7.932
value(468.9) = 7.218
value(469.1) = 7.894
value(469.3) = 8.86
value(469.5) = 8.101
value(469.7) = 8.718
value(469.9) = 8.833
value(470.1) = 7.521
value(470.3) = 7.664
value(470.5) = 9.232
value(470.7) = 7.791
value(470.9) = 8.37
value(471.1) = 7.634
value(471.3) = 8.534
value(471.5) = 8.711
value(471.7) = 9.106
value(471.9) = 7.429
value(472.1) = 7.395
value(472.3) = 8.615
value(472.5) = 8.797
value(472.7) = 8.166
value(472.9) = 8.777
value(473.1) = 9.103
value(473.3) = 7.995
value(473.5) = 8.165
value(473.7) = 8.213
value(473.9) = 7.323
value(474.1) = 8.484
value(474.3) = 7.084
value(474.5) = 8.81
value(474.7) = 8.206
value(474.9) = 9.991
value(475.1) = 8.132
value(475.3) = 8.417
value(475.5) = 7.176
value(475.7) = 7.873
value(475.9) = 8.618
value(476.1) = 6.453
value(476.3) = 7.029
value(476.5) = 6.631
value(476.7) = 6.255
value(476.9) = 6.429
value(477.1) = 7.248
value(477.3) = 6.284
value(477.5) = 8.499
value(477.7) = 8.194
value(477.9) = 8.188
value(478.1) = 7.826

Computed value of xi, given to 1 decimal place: 8.1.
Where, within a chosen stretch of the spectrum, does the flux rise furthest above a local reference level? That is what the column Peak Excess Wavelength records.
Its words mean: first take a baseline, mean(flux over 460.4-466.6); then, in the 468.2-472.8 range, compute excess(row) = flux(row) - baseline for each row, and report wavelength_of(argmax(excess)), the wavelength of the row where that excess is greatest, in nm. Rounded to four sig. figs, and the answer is 470.5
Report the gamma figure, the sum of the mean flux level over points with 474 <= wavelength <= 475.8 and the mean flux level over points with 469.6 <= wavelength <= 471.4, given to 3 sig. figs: 16.5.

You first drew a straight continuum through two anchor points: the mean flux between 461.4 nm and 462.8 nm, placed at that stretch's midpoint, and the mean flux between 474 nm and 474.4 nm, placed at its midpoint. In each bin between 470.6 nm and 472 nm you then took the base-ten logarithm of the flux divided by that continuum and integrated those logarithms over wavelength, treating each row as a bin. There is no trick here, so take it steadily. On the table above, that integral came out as 0.025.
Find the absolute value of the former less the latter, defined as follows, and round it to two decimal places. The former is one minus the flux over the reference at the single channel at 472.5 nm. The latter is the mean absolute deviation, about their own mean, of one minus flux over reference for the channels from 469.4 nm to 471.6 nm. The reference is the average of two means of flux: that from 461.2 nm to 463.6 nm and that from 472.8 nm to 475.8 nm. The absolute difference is 0.14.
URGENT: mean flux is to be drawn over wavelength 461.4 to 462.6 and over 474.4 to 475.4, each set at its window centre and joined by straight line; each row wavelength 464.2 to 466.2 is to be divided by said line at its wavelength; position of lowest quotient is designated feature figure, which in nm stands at 465.7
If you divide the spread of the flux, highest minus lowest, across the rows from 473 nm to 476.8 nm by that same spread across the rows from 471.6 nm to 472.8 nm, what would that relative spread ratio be 2.18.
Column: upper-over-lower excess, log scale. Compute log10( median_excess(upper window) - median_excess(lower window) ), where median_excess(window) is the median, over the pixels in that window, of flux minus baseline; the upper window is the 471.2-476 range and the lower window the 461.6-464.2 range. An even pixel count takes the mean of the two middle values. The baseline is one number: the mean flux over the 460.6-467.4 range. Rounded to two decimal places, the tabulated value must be -0.77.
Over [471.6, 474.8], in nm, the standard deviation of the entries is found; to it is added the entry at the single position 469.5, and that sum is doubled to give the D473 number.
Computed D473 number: 17.5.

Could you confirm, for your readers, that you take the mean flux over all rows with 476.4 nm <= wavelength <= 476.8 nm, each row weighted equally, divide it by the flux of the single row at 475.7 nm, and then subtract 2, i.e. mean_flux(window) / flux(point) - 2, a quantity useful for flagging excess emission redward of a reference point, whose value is -1.18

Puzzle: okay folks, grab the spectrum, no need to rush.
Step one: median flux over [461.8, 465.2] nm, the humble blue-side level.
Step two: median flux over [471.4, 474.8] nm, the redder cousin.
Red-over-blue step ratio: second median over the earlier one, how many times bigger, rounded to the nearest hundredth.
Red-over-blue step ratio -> 1.03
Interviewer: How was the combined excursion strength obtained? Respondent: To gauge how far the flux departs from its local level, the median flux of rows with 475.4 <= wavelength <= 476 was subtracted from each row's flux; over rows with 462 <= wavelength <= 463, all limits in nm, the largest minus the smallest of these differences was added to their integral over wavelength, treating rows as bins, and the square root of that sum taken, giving 1.2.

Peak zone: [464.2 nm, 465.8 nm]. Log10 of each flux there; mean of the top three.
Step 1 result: 0.920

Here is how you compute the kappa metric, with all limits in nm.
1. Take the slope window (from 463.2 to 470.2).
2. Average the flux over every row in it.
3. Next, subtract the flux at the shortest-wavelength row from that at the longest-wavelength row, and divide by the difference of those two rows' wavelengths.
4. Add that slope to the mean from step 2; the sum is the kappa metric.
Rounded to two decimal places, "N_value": 8.03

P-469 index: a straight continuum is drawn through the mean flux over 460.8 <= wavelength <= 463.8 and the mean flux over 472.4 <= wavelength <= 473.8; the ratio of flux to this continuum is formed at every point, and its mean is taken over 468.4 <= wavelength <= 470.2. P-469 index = 0.99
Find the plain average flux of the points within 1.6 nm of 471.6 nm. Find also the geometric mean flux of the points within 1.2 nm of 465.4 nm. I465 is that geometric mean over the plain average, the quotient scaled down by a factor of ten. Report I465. 0.098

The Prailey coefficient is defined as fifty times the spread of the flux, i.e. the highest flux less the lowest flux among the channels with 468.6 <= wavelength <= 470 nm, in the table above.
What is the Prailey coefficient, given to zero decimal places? 82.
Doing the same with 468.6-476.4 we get 177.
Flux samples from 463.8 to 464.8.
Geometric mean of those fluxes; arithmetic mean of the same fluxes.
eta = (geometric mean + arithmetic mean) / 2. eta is 7.9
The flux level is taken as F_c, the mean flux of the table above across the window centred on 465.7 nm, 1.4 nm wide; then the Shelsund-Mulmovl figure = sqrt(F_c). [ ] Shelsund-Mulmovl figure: 2.87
